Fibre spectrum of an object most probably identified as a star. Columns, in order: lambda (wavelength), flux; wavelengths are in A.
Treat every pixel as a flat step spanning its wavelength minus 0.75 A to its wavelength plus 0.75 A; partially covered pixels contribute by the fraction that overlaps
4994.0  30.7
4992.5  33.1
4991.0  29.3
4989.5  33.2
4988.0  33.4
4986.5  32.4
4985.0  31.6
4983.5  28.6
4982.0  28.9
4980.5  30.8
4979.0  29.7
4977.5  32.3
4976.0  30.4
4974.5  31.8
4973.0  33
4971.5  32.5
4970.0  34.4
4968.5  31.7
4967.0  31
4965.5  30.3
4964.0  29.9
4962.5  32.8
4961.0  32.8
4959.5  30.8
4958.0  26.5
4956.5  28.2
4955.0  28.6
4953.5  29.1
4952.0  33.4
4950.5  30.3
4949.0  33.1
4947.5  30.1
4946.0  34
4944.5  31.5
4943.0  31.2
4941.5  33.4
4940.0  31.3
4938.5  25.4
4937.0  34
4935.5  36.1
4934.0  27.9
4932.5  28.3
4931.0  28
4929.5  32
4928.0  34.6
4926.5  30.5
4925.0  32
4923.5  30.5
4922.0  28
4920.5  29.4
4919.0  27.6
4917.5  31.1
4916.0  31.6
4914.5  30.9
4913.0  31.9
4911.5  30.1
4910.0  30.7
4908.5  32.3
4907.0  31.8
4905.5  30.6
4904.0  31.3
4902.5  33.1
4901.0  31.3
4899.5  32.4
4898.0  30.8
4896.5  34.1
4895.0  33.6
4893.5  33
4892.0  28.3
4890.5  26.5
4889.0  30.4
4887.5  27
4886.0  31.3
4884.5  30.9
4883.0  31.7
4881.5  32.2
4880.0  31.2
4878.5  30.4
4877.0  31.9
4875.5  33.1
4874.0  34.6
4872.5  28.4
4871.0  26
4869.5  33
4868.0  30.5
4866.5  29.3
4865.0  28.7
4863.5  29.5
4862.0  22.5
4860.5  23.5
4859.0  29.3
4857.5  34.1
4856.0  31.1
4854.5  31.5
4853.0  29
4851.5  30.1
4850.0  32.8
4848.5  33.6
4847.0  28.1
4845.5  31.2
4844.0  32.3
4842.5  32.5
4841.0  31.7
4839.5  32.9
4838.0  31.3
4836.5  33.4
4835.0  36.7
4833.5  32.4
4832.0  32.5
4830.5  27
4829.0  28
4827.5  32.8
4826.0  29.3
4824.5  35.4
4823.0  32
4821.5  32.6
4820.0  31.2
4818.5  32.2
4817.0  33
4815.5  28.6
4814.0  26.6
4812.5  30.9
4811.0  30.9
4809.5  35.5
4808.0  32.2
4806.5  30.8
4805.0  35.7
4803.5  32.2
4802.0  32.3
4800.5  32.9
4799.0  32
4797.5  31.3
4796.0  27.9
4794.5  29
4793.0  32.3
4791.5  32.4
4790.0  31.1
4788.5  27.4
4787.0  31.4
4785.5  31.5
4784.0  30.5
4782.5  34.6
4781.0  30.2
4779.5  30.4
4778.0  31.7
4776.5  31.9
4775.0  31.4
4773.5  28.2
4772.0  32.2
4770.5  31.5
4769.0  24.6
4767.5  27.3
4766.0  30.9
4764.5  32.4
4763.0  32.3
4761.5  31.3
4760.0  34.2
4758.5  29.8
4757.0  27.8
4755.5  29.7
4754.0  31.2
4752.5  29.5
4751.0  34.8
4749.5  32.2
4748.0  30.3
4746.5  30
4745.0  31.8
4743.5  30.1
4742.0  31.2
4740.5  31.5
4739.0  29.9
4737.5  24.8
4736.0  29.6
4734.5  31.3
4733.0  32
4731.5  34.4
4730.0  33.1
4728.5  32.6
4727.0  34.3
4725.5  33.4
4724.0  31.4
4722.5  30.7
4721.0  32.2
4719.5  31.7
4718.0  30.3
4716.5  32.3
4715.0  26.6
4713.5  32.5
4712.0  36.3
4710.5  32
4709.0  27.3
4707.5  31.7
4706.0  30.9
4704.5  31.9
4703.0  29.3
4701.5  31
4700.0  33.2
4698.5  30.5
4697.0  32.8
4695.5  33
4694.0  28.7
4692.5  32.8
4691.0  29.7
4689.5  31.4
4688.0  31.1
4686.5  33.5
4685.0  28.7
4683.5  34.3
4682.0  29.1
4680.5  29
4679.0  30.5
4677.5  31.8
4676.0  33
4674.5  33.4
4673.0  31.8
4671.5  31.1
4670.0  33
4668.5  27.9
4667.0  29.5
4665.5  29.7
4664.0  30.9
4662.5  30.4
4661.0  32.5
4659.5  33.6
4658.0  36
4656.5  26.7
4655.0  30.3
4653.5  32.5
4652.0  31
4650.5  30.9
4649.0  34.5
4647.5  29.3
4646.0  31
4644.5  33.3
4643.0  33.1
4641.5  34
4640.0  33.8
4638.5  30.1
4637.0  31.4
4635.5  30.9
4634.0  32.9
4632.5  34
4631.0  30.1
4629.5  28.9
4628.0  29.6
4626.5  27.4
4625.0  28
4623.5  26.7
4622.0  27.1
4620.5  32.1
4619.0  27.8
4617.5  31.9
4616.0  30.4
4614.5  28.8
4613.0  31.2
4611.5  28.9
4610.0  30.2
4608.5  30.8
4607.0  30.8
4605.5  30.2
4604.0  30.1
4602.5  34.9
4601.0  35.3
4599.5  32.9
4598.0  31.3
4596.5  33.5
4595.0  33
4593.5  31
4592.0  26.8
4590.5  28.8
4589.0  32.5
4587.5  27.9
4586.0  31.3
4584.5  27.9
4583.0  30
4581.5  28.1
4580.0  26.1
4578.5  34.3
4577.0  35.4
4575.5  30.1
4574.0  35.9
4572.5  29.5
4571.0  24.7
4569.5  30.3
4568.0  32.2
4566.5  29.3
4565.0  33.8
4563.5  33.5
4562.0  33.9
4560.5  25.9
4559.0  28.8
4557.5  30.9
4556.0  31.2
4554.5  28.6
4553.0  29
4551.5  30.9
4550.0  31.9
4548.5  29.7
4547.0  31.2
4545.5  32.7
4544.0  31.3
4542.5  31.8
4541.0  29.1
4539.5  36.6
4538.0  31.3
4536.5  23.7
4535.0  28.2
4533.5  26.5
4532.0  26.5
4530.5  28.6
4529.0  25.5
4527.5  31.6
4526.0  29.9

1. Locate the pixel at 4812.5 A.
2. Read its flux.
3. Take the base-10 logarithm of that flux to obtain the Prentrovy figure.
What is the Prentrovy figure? 1.49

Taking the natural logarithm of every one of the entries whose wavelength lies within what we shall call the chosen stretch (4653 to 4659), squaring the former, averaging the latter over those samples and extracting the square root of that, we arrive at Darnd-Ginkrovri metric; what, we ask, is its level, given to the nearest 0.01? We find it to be 3.44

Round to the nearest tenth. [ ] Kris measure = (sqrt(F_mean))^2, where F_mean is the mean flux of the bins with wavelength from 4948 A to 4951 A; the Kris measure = 31.7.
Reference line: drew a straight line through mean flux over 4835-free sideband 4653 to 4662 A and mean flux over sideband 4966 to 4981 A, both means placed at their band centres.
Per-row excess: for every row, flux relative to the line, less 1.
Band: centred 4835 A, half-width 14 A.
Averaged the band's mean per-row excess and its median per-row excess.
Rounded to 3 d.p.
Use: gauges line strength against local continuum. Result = 0.010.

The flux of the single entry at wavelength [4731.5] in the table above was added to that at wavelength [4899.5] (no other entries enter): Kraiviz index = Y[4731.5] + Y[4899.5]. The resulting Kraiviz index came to 67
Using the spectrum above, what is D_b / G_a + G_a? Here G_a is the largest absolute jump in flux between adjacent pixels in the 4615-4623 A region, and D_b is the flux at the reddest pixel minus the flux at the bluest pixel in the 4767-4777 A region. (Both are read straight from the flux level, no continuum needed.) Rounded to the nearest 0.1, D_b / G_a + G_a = 5.9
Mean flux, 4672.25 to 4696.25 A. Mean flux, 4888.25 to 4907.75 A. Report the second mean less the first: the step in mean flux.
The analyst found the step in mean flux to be -0.04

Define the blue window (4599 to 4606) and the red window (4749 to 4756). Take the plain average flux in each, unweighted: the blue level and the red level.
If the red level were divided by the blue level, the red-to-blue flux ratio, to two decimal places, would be 0.96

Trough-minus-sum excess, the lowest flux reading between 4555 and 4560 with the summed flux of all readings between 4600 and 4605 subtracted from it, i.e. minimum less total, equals -71.5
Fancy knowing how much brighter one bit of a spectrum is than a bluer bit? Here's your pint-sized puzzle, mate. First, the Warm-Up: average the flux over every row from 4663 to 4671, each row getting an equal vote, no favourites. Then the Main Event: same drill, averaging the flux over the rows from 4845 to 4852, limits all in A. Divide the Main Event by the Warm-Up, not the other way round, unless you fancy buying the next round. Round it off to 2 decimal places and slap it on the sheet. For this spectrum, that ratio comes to 1.03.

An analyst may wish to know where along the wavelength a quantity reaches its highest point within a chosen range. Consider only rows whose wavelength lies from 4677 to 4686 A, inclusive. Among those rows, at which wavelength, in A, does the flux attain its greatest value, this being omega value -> 4683.5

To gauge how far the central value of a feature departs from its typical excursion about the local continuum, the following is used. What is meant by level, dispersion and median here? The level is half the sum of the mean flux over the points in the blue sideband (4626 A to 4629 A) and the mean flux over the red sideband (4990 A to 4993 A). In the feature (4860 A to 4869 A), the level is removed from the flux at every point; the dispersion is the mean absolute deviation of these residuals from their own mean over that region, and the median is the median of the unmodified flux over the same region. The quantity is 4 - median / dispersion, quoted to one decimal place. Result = -6.0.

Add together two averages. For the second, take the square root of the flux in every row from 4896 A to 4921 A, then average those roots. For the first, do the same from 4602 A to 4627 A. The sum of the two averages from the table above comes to 11.0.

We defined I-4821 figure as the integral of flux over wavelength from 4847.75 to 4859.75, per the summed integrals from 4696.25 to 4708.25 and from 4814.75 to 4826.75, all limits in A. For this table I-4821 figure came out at 0.497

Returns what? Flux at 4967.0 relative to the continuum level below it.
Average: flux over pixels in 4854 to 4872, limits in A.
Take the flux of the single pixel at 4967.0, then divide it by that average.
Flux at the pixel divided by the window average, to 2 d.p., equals 1.07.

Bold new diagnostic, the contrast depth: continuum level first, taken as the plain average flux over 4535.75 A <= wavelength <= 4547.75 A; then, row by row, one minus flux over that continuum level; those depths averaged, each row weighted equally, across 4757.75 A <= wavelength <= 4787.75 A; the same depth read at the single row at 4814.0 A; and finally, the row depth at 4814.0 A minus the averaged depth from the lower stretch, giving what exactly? 0.14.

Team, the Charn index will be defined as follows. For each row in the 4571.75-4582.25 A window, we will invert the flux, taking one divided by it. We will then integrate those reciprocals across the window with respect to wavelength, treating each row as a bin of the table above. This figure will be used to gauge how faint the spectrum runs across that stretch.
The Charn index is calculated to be 0.339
